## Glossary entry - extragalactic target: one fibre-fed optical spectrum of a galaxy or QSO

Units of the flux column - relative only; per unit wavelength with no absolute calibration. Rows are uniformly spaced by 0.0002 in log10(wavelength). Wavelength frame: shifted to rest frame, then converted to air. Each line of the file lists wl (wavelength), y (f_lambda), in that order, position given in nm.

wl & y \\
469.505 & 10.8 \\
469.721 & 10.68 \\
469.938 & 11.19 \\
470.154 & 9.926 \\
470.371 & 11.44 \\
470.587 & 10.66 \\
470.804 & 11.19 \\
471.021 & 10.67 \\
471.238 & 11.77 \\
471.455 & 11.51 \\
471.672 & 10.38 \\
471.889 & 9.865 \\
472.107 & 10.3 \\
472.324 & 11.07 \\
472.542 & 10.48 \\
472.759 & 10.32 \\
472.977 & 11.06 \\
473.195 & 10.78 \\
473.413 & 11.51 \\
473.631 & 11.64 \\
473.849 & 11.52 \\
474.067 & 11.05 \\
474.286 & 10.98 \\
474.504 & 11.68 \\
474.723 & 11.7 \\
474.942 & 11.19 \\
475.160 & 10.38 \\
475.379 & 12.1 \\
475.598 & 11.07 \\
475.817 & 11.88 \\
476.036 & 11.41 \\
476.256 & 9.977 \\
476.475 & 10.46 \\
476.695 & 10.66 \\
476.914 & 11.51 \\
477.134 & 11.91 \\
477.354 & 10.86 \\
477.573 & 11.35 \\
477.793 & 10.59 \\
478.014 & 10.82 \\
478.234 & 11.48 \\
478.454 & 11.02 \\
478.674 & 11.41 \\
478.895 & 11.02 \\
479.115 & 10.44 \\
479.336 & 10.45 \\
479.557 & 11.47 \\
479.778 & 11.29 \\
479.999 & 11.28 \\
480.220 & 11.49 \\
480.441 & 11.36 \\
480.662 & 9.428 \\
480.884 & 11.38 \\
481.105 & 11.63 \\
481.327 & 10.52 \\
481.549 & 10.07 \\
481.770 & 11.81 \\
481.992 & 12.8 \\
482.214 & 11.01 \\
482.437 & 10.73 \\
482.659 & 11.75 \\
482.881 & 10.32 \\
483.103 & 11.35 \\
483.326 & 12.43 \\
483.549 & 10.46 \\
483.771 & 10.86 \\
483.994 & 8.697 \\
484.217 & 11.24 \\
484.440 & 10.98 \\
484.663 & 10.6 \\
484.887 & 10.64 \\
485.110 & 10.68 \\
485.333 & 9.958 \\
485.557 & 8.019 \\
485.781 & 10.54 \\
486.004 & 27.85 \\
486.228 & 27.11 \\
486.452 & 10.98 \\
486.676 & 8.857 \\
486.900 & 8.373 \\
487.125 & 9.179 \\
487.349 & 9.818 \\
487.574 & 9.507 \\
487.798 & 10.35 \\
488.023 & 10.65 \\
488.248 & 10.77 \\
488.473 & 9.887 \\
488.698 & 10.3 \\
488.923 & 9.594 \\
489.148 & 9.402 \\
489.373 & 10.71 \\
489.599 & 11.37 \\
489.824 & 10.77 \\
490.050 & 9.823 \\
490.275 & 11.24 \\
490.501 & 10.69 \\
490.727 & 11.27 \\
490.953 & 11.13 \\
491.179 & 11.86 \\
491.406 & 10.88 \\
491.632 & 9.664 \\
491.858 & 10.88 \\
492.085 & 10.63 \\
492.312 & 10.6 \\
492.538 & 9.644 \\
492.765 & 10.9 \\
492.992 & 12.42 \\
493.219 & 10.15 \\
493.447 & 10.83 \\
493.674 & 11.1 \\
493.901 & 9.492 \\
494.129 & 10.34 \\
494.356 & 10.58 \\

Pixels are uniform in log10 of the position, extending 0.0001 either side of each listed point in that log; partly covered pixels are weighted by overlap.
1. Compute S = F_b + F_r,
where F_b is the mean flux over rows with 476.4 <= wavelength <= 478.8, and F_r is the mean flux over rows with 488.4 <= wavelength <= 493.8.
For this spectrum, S 21.8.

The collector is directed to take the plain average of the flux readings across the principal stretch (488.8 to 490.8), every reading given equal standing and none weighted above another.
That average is 10.5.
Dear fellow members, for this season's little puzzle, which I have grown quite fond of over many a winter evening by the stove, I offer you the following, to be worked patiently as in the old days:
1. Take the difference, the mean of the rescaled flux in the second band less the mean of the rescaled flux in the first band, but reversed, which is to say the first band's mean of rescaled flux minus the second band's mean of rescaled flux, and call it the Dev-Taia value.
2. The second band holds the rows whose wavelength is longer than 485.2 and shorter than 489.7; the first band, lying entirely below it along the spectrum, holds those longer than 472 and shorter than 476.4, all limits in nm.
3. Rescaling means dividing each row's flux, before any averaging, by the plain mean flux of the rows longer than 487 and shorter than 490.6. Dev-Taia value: -0.054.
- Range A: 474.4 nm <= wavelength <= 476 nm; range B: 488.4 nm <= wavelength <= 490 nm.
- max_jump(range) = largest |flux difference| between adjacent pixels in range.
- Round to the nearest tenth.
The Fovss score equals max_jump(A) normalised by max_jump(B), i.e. 1.3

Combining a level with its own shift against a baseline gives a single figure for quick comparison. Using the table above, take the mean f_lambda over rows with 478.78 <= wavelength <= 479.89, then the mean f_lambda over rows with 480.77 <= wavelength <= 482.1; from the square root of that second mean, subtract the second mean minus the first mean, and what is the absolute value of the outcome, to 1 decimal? 2.9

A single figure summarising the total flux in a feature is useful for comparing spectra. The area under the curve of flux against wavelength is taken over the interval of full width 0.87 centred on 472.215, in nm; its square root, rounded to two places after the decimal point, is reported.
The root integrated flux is 3.01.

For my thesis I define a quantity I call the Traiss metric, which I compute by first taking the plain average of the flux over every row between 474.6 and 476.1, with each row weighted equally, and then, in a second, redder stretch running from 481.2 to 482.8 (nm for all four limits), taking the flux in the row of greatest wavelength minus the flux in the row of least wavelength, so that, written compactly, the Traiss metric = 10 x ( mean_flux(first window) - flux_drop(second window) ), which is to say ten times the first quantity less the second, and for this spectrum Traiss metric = 101.6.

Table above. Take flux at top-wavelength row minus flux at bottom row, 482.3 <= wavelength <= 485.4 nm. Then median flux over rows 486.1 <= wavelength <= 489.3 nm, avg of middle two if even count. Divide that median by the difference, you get -13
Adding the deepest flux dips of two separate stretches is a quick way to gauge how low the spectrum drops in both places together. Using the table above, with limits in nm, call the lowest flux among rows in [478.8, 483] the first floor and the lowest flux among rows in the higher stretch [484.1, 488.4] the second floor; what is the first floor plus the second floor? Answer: 17.4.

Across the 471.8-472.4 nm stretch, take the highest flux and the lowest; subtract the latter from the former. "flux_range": 1.2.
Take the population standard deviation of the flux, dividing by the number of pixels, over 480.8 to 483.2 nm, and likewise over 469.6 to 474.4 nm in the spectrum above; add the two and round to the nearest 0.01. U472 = 1.29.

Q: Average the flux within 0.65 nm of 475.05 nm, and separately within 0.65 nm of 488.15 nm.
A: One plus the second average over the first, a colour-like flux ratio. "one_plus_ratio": 1.90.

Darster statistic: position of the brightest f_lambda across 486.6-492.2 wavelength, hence 491.179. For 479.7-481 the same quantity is 480.220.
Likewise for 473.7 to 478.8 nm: 475.379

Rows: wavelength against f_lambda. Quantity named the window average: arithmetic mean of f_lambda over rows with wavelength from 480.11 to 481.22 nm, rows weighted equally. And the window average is 11.1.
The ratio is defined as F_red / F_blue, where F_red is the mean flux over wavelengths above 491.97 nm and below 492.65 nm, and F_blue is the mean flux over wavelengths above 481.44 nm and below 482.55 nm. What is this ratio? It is 0.91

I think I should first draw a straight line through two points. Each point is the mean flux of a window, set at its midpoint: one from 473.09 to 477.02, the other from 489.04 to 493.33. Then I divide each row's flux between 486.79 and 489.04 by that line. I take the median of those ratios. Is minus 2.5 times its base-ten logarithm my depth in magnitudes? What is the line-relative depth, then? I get 0.103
